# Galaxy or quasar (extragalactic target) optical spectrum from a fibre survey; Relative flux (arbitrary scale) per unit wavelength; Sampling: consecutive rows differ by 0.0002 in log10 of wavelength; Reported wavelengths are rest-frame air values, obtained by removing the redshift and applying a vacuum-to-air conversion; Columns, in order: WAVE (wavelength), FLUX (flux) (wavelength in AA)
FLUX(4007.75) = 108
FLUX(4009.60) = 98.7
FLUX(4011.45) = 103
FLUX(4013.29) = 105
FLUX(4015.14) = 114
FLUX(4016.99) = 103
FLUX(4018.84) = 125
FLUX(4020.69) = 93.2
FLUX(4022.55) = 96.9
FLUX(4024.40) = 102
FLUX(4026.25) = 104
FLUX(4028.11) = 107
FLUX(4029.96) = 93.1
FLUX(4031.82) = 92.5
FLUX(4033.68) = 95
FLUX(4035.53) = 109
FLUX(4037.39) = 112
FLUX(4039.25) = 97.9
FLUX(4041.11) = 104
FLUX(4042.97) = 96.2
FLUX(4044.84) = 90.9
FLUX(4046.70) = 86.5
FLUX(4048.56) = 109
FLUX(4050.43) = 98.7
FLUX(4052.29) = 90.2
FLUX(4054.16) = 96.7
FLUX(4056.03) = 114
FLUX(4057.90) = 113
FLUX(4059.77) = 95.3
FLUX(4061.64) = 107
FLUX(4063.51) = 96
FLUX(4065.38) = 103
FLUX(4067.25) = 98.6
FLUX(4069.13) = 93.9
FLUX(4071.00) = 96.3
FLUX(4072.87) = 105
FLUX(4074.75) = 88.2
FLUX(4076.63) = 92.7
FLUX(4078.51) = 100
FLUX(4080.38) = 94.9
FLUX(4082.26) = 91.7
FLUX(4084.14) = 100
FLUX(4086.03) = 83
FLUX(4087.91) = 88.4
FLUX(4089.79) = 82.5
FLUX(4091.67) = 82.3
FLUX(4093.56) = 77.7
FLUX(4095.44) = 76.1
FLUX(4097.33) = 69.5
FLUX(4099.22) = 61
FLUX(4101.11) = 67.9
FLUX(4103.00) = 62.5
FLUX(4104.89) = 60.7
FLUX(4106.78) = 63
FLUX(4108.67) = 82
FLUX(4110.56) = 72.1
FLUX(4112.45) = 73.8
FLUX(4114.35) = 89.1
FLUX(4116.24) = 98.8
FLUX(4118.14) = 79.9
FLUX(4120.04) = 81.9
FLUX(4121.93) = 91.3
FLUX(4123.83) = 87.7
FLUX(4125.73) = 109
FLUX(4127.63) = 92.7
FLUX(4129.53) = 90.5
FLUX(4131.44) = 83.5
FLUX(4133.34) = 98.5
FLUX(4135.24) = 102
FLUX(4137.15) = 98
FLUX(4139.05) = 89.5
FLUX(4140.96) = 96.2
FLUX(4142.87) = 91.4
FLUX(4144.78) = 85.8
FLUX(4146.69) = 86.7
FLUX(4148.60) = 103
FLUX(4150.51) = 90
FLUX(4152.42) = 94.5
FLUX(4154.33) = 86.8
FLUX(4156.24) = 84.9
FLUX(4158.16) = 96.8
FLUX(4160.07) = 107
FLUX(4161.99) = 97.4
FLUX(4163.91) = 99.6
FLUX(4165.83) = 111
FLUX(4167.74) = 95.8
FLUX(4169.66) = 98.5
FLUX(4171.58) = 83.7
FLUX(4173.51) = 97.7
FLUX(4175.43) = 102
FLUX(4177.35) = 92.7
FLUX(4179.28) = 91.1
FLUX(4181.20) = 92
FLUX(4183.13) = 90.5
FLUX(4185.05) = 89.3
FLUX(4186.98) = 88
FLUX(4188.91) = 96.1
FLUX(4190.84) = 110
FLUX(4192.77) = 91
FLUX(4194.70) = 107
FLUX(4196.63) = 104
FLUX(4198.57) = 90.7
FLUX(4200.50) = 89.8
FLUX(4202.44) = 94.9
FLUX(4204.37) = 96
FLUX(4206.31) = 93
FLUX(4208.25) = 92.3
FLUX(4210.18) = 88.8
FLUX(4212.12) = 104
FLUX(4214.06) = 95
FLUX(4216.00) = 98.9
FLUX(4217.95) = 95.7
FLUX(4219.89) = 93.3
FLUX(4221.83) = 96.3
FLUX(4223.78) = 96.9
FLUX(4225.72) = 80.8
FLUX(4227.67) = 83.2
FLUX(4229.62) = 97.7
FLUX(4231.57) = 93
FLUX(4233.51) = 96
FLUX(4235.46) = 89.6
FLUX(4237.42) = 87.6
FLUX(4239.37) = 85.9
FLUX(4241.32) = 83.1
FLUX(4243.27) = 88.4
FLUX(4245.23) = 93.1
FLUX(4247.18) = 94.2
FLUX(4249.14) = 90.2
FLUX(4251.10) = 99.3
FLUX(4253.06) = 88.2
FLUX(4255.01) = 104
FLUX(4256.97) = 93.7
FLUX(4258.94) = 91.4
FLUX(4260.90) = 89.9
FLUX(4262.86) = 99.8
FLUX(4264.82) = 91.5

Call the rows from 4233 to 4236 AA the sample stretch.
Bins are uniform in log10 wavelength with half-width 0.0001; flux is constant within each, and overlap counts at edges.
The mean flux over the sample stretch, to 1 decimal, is 92.8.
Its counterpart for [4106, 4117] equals 79.8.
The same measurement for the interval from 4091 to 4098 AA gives 76.4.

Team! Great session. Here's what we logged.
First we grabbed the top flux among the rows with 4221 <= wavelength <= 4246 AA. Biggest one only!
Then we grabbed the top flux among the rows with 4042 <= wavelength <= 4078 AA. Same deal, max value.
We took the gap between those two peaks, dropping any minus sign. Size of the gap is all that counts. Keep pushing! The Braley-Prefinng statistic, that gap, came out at 16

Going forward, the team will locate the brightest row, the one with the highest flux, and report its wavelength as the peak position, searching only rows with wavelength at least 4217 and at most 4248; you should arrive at 4229.62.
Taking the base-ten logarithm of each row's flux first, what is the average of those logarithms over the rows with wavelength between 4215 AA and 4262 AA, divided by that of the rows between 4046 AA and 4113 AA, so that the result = 1.013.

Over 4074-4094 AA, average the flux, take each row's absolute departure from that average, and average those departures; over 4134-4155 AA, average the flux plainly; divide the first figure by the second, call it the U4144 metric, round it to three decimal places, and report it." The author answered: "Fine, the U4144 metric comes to 0.065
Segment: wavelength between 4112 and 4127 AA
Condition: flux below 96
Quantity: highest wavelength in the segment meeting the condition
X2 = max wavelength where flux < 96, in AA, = 4123.83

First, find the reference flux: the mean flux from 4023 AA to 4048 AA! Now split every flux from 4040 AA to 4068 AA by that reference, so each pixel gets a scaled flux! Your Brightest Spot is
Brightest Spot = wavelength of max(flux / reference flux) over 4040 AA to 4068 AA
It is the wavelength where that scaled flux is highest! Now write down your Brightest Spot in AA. 4056.03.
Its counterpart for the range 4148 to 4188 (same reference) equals 4165.83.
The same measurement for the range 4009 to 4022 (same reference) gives 4018.84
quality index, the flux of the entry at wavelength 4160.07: 107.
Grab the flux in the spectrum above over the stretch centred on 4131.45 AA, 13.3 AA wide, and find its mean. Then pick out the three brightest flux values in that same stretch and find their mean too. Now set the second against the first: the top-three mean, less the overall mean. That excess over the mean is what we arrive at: 6.9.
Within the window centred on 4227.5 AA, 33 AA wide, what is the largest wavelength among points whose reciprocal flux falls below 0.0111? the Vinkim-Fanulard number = 4233.51 AA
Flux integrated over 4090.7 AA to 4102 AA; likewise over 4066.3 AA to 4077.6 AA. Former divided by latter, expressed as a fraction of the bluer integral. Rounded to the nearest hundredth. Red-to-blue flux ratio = 0.76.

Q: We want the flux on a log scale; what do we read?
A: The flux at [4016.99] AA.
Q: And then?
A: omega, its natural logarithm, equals 4.63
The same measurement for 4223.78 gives 4.57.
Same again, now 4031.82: 4.53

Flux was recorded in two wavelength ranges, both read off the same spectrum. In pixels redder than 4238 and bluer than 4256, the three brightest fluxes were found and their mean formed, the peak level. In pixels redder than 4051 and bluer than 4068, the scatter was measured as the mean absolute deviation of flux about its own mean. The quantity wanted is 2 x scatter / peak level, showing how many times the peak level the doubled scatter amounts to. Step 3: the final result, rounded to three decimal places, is 0.138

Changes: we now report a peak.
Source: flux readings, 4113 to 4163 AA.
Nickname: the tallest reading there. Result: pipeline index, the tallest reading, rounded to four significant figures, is 109.0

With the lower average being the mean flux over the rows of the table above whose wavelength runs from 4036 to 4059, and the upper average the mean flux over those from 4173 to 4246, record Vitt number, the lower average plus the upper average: 194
